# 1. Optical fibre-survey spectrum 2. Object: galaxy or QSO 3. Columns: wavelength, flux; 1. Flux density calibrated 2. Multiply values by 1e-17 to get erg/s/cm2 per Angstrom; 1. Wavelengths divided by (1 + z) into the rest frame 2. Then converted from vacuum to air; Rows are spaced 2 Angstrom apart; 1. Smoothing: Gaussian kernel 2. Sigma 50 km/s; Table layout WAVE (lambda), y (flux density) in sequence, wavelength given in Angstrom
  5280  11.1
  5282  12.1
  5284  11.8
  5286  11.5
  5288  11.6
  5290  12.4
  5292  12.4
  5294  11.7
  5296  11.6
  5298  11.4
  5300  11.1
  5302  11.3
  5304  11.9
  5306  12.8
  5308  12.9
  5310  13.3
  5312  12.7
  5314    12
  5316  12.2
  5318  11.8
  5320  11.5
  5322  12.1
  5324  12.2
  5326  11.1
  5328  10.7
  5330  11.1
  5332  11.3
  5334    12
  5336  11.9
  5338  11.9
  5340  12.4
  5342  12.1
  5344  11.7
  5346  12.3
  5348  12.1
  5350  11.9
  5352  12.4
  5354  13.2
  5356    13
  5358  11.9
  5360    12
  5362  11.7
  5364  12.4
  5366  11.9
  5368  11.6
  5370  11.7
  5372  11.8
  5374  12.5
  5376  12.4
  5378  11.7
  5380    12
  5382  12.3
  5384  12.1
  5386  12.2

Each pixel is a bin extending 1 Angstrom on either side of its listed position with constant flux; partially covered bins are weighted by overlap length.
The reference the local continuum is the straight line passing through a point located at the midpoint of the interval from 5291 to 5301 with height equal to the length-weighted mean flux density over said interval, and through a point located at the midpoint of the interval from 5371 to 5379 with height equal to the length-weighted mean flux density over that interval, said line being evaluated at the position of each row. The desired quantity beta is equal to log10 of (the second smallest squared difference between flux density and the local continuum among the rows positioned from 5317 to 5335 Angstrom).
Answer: -1.72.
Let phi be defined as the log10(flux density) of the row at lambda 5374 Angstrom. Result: 1.10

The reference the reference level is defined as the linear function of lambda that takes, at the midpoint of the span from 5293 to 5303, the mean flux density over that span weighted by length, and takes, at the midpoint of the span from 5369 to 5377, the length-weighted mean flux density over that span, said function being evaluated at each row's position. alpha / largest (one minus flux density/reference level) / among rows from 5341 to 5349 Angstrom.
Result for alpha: 0.01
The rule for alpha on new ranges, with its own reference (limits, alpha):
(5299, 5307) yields 0.03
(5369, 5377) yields 0.03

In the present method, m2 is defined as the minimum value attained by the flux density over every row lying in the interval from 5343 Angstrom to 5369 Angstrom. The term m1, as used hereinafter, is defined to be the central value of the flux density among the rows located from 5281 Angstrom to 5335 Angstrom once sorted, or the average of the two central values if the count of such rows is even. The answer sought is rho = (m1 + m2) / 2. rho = 11.7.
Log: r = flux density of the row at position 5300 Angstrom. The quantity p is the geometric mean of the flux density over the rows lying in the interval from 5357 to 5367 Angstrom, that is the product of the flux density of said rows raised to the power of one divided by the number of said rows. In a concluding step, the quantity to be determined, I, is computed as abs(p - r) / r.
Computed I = 0.079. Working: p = 11.98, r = 11.1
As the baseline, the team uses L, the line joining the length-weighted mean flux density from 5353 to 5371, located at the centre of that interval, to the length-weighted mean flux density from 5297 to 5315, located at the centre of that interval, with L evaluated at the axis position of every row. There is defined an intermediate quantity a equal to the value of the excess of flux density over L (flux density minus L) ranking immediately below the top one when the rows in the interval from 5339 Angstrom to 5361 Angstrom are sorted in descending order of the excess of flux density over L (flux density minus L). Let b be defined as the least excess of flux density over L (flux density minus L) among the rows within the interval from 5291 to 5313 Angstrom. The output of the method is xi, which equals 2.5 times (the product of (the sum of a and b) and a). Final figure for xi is -0.4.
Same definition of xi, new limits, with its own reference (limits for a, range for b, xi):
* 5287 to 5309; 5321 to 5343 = -1.3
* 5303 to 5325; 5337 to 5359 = 0.5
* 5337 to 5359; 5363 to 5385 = 0.6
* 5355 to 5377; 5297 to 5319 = -0.6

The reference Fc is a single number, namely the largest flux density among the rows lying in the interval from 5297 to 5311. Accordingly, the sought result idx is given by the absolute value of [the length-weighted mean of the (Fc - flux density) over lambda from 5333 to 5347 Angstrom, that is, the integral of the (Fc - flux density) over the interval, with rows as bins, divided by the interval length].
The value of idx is 1.26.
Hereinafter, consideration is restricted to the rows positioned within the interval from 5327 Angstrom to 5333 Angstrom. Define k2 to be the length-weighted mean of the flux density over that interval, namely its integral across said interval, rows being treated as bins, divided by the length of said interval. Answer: 11.0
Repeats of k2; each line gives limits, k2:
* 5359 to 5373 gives 11.9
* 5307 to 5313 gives 13.0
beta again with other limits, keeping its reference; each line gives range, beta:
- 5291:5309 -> -2.29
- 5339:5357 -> -1.61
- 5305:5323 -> -1.19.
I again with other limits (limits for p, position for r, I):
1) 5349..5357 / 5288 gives 0.087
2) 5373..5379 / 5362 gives 0.042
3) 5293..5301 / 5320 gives 0.005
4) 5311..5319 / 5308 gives 0.057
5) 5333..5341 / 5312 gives 0.051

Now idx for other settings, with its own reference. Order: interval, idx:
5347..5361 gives 0.94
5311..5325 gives 1.23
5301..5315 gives 0.89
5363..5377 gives 1.26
